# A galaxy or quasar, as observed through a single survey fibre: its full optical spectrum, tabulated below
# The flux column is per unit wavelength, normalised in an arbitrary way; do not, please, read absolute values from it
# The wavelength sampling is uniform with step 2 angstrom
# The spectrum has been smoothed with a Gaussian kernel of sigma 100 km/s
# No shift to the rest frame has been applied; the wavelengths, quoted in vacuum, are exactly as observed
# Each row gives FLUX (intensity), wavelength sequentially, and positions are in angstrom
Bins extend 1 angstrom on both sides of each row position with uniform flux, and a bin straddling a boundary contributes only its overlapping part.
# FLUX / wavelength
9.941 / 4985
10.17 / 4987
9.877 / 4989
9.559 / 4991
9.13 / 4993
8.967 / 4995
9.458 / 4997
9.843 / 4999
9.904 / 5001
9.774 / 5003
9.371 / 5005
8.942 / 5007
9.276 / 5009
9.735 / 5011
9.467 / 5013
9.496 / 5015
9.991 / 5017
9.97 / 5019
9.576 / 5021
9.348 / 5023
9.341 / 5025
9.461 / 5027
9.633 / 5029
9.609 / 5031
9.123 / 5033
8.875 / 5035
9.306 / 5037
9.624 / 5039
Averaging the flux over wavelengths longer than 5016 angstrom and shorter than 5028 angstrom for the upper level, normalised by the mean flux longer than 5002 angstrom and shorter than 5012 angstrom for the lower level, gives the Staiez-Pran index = 1.02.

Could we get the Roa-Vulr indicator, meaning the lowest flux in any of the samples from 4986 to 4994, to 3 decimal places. 9.130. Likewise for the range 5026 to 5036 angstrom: 8.875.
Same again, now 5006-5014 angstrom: 8.942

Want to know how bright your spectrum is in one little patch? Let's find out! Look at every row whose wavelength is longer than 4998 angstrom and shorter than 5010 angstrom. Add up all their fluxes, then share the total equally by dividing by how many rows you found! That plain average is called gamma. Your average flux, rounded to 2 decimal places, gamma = 9.52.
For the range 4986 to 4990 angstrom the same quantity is 10.02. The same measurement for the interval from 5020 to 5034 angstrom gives 9.44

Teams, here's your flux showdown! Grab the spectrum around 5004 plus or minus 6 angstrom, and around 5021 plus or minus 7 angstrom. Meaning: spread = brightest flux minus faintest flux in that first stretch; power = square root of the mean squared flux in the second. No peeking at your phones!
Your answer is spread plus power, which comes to 10.6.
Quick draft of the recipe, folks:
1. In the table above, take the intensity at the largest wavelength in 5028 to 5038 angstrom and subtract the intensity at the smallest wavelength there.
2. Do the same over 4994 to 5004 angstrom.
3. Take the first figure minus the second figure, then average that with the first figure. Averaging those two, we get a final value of -0.73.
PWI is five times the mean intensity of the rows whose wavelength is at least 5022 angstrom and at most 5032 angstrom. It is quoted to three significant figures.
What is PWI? 47.4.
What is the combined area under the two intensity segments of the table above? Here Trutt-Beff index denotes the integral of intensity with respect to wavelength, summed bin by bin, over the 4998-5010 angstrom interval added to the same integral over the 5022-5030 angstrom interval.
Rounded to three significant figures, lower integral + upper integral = 190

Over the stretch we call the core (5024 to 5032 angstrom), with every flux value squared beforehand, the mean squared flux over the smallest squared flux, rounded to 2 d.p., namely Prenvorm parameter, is 1.04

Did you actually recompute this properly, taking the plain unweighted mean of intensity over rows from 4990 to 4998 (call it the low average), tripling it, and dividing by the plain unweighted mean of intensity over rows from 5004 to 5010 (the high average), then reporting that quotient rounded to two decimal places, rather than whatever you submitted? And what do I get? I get 3.03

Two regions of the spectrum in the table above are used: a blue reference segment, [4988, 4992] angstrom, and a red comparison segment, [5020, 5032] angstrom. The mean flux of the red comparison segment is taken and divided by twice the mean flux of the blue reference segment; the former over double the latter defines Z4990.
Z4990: 0.489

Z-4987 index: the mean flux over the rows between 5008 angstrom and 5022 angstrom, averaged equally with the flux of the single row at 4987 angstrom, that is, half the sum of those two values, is 9.9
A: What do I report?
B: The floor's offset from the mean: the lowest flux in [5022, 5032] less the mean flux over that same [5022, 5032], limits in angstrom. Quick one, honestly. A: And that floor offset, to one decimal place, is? -0.1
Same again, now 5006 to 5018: -0.5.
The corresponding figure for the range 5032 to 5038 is -0.2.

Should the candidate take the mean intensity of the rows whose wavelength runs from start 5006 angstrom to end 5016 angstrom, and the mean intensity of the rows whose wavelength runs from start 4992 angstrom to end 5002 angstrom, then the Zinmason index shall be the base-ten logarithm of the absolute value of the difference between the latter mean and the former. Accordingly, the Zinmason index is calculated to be -1.11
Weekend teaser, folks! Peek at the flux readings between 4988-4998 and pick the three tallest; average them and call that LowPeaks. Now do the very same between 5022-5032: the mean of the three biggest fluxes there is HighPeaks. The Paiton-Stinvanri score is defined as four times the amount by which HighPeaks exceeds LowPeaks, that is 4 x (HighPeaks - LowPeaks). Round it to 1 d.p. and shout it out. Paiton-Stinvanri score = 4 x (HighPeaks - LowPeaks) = -0.3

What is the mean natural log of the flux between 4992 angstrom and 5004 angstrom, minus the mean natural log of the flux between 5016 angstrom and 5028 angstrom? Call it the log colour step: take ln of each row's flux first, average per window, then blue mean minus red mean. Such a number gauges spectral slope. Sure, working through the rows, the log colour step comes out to -0.011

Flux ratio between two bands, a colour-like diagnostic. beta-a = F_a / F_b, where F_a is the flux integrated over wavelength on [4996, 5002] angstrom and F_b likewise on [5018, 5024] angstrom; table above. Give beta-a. 1.01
